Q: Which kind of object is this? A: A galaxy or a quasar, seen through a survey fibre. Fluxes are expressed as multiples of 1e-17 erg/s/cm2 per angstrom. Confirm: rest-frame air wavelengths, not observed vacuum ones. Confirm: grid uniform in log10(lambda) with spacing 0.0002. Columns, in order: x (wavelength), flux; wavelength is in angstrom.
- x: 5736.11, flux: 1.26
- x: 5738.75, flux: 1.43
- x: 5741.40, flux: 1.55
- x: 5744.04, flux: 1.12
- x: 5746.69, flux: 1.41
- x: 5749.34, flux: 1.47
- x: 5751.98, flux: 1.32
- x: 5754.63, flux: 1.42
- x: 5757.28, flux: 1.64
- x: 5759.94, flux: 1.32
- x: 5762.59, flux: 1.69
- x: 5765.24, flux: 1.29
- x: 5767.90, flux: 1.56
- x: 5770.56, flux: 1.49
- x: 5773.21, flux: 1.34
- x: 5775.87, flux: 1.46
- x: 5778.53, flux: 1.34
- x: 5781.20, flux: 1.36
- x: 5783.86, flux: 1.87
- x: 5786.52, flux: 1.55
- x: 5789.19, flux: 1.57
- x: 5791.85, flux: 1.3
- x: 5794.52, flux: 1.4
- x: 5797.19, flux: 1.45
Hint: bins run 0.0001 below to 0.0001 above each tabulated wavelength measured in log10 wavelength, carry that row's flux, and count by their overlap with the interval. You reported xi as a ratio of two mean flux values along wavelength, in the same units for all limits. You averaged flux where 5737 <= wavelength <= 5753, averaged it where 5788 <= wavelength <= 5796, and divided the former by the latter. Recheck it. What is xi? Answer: 0.97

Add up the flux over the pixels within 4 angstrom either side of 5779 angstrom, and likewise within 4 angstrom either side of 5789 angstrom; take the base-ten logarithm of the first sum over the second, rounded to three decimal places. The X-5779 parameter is -0.026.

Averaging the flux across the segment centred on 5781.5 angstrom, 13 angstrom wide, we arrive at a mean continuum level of 1.52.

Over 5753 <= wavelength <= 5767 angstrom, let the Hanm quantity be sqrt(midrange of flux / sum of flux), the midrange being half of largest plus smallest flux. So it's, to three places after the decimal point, 0.450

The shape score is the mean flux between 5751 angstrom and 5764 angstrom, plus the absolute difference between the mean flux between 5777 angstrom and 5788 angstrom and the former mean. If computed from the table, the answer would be 1.53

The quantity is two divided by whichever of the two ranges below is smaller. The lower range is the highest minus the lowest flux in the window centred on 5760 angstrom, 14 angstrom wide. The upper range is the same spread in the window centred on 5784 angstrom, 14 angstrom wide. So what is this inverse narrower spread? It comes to 5.0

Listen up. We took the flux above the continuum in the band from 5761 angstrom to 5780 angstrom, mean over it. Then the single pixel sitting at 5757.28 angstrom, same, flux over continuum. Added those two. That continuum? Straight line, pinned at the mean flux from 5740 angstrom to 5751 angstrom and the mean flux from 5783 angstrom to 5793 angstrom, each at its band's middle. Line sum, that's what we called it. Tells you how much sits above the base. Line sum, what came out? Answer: 0.2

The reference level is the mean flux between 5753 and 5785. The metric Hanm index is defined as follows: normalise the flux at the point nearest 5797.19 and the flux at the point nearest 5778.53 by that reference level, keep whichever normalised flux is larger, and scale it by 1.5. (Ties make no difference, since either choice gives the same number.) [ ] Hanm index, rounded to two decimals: 1.47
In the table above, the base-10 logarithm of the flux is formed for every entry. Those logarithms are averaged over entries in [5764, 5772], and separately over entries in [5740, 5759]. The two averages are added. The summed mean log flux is 0.308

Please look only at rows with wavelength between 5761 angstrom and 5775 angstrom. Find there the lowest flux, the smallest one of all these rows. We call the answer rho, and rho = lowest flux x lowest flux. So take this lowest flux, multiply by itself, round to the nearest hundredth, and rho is 1.66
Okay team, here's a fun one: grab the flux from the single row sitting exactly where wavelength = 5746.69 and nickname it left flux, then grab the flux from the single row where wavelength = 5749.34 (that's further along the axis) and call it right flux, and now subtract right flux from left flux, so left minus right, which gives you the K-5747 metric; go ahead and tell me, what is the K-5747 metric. -0.06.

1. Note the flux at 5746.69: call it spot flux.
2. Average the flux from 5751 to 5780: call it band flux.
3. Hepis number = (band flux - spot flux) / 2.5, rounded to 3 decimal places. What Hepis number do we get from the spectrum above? 0.013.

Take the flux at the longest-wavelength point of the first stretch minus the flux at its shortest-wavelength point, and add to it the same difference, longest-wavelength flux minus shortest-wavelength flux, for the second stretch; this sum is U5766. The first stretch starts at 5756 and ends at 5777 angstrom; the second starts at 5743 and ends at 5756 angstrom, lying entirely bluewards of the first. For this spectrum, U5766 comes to 0.1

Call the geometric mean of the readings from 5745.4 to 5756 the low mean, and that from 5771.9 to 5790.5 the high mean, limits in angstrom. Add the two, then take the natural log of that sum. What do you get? 1.06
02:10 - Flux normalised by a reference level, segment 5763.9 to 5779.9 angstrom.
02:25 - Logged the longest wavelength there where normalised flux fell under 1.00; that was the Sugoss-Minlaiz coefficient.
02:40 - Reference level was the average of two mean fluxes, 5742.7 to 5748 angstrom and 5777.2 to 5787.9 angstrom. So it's 5778.53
